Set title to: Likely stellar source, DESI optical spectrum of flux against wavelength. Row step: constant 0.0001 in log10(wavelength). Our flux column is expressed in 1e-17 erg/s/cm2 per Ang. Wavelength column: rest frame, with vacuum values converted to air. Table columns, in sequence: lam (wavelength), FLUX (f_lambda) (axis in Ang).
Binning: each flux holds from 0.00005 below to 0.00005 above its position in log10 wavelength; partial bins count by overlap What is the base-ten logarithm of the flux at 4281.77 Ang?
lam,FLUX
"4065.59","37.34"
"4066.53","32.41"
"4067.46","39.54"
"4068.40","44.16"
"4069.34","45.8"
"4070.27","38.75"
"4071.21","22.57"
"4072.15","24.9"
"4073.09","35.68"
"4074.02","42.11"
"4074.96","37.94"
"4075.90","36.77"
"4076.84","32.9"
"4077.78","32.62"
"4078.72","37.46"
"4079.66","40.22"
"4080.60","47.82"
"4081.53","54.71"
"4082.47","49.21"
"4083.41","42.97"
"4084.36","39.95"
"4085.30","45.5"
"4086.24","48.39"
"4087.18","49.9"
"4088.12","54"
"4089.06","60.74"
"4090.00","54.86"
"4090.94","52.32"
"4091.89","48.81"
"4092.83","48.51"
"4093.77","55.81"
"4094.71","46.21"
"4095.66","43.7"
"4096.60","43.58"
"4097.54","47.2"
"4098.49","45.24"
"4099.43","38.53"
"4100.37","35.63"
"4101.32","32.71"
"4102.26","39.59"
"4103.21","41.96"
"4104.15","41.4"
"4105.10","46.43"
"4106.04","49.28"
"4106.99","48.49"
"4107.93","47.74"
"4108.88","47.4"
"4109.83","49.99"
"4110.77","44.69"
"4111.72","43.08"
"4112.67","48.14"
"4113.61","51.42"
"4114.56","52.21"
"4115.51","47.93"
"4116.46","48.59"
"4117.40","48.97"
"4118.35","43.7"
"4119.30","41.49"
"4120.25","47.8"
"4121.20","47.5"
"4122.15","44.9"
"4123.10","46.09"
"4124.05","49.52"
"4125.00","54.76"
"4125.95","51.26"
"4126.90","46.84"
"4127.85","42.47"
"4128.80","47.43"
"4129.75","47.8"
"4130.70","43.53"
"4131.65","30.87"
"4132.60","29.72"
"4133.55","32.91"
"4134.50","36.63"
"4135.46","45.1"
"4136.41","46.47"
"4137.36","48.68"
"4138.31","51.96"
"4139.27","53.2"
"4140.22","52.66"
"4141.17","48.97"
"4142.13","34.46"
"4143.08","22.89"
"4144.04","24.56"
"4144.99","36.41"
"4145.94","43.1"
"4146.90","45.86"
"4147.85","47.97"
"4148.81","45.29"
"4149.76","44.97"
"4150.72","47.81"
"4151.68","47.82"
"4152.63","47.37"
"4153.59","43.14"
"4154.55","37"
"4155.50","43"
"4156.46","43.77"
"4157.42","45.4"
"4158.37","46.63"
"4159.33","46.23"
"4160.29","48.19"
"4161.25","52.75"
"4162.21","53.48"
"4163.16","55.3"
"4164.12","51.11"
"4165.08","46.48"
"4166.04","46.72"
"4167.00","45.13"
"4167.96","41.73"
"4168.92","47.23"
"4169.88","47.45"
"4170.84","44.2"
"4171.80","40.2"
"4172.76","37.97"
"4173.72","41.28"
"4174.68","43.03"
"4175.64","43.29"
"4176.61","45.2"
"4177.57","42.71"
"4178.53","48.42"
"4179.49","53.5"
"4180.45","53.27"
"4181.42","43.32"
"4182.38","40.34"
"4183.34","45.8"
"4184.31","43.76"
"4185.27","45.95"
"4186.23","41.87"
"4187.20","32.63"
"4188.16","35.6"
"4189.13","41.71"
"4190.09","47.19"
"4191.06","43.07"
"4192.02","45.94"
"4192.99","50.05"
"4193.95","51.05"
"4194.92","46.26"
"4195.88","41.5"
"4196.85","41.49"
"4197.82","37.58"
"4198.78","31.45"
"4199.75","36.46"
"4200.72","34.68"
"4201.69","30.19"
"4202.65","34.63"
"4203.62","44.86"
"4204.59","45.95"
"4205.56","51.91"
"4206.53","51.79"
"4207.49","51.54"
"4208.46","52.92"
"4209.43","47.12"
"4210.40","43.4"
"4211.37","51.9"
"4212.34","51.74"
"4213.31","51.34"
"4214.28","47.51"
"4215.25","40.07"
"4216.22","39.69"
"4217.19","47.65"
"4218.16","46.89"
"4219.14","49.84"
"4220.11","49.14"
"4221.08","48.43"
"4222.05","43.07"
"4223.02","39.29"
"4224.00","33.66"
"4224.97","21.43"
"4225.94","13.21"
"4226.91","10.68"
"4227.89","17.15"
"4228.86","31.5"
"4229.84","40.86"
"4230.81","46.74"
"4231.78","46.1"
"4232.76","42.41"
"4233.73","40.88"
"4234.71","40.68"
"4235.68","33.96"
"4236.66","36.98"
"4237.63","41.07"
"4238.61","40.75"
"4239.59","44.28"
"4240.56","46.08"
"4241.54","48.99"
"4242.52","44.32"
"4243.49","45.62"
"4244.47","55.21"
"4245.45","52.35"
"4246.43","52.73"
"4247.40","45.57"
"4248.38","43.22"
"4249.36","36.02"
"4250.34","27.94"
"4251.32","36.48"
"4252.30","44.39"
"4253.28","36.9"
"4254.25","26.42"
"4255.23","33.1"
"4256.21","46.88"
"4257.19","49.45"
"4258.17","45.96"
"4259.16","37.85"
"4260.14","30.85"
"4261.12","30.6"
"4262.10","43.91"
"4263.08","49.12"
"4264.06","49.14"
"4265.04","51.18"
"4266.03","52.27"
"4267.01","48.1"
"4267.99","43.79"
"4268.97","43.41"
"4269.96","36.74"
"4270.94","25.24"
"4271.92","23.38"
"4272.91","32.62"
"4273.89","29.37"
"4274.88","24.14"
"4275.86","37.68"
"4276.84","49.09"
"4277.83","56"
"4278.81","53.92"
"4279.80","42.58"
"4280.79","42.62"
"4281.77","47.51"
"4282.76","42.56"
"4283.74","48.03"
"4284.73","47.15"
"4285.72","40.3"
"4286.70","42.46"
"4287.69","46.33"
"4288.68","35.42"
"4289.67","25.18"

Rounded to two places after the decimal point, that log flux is 1.68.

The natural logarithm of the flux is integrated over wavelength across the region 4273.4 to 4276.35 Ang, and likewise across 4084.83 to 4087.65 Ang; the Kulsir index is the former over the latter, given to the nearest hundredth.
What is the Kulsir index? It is 0.92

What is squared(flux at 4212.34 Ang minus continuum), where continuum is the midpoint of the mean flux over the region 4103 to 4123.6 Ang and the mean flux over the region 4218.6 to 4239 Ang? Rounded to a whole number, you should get 101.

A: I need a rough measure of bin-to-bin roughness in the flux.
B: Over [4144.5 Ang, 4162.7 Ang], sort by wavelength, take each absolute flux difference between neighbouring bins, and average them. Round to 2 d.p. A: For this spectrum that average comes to 2.53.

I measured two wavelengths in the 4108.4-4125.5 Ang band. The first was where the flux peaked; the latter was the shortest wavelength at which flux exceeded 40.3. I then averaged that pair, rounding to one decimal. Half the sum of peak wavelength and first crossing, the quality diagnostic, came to 4116.9 Ang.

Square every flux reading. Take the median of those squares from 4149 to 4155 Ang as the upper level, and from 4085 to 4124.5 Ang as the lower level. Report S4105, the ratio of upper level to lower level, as 0.94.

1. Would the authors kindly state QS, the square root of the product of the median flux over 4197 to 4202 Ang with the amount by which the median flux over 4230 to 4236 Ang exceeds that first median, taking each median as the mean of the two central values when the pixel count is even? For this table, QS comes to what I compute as 15.5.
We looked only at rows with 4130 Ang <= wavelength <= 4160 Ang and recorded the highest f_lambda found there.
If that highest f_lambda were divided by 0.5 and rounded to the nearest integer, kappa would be 106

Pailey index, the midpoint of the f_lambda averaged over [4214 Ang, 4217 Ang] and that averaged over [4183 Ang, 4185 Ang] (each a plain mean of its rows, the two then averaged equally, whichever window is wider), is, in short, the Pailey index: 44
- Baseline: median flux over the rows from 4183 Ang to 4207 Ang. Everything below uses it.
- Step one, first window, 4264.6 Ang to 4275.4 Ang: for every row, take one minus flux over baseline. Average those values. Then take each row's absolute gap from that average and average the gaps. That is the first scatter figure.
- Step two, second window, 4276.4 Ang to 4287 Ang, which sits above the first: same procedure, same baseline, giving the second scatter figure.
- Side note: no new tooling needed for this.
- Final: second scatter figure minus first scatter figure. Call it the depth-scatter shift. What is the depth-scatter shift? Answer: -0.13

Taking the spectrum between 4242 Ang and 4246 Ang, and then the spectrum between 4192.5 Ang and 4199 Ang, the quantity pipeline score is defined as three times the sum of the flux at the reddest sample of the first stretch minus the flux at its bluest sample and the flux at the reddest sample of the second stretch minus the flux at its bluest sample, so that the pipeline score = -32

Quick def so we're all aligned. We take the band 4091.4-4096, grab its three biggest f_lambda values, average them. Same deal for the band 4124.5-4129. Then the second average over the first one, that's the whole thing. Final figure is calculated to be 1.00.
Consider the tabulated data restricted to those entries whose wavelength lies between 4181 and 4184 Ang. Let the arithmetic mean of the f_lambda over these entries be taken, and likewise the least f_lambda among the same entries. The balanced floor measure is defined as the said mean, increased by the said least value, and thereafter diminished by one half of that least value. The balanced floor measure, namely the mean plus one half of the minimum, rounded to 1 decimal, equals 63.3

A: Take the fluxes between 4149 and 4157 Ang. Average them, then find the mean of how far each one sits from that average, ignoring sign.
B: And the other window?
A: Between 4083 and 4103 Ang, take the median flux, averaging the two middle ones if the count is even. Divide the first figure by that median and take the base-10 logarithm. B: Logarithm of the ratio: -1.24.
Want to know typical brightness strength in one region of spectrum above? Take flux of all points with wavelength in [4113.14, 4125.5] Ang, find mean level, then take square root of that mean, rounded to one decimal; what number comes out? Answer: 6.9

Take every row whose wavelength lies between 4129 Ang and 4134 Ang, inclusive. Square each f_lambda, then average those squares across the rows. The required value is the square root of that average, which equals 38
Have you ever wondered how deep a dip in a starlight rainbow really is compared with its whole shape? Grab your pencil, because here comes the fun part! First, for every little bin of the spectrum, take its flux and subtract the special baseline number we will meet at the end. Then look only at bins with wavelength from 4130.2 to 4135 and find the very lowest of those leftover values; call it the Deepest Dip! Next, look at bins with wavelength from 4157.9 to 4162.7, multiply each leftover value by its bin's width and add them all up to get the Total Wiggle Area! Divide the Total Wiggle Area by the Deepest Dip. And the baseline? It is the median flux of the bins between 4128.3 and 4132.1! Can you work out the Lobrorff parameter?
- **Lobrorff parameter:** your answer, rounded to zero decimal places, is -1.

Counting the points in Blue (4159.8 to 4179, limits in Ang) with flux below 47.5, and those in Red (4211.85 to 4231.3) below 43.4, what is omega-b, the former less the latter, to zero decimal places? 3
